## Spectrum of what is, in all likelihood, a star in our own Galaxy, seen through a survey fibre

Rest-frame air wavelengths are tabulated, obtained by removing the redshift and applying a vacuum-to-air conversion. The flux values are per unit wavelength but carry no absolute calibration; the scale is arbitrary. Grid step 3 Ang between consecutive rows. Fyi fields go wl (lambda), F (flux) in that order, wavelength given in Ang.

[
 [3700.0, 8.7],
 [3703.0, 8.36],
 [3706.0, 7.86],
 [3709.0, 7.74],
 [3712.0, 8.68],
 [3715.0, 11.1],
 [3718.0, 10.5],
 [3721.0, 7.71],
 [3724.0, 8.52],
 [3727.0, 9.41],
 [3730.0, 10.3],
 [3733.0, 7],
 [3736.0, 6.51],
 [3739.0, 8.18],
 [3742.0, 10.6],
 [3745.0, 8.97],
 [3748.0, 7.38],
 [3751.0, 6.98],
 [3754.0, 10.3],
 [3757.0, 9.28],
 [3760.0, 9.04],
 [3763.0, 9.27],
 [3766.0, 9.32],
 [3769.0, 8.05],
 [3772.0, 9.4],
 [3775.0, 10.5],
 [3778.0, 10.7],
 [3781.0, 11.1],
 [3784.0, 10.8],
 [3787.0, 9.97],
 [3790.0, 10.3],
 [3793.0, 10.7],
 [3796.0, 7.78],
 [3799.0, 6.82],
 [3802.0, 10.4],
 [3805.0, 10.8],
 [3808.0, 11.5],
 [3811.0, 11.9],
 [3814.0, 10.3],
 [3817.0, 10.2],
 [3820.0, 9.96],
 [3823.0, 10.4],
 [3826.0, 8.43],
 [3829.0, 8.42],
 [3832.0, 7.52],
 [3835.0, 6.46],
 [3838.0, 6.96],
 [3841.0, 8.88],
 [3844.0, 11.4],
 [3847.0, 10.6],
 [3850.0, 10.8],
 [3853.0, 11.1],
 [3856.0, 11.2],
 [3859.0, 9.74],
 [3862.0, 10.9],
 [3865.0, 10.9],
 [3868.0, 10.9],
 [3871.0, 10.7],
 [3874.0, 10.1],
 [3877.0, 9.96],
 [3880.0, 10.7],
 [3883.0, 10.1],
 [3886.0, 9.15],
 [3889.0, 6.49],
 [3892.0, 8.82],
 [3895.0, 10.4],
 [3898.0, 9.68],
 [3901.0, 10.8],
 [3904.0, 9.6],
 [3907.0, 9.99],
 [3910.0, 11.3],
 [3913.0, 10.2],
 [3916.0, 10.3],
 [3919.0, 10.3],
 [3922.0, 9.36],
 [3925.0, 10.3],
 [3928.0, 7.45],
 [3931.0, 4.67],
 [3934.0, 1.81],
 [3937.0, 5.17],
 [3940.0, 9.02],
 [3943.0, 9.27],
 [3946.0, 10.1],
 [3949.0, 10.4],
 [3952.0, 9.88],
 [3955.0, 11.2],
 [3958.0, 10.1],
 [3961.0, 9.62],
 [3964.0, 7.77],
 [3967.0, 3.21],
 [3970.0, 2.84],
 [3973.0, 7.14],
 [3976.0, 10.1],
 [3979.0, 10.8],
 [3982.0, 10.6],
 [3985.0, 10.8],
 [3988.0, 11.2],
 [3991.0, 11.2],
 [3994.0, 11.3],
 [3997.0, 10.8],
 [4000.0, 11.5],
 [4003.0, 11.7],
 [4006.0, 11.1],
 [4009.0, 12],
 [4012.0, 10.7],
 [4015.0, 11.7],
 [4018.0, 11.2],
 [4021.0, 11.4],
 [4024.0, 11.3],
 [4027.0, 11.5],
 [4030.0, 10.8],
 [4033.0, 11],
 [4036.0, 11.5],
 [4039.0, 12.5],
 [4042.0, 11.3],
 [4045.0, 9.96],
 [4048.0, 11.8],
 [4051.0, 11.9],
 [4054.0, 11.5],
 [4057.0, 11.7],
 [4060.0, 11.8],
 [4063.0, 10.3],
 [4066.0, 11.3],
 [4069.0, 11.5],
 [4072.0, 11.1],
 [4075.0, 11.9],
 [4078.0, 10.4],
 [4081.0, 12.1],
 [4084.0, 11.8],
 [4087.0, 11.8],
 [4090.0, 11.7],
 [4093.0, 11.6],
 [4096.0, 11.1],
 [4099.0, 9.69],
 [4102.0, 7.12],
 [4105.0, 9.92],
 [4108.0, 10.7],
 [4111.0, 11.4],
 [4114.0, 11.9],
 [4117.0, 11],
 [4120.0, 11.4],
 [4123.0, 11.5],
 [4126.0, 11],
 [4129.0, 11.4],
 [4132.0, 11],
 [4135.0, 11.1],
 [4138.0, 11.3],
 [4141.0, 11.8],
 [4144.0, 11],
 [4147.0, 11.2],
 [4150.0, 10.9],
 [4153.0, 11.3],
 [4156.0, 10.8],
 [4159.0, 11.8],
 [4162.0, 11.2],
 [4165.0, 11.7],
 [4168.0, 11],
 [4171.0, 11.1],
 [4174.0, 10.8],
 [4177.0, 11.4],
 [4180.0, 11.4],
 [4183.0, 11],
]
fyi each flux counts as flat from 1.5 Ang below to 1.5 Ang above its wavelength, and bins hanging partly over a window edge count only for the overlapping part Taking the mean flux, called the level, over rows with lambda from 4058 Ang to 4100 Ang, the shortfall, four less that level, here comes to -7.3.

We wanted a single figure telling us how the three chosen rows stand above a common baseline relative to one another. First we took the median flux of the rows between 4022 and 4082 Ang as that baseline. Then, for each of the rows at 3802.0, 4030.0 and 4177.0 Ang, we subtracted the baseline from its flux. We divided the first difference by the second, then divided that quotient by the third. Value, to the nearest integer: -16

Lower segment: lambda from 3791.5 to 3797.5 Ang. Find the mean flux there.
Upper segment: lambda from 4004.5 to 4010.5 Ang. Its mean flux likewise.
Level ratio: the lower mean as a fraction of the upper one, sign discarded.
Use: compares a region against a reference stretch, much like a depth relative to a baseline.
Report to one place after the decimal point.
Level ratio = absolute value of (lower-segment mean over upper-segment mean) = 0.8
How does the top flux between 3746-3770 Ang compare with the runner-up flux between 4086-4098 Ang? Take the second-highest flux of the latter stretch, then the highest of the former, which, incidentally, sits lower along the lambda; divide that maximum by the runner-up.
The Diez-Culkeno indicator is 0.88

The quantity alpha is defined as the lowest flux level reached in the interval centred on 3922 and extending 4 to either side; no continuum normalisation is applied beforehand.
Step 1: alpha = 9.36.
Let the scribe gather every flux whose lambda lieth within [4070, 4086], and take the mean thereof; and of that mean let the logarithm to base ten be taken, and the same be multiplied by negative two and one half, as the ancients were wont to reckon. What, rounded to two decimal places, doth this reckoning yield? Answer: -2.65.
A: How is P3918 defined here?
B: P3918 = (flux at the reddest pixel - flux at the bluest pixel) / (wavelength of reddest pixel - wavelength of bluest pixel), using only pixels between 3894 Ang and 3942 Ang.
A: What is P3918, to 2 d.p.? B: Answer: -0.03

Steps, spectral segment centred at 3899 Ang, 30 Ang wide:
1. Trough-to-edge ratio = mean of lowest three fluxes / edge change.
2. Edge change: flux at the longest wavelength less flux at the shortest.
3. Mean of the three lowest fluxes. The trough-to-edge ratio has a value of 8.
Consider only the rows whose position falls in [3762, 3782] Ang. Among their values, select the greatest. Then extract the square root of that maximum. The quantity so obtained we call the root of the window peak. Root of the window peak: 3.33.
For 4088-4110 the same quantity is 3.42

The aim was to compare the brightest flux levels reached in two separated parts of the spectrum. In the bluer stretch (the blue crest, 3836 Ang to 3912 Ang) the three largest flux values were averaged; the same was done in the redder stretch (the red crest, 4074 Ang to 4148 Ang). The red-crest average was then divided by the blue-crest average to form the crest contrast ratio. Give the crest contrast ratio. 1.06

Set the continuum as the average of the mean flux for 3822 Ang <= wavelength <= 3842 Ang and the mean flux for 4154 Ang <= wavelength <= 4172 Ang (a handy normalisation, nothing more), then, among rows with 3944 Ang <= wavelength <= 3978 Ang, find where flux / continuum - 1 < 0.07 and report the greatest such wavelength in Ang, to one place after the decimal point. 3976.0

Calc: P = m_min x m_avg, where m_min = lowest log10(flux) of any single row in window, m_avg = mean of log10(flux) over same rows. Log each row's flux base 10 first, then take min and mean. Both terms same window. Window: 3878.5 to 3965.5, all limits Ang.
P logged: 0.24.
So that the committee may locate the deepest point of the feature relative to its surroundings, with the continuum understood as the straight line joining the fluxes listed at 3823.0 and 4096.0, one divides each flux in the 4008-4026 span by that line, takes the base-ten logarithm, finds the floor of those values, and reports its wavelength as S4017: 4012.0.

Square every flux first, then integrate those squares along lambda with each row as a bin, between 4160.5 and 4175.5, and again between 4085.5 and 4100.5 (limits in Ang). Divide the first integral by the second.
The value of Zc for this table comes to 1.0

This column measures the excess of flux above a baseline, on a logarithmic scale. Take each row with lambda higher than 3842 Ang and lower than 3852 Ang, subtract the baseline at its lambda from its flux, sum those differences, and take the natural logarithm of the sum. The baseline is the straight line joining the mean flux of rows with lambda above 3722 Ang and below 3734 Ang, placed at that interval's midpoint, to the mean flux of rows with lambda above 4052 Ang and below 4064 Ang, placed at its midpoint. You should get 1.3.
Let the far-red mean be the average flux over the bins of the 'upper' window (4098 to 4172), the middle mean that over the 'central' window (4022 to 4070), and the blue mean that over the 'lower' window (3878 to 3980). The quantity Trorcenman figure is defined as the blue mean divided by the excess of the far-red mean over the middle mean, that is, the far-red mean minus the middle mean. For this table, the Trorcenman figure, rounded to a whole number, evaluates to -23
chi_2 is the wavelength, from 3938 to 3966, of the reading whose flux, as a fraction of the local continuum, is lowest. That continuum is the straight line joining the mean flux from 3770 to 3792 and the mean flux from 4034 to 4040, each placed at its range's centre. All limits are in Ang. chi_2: 3964.0 Ang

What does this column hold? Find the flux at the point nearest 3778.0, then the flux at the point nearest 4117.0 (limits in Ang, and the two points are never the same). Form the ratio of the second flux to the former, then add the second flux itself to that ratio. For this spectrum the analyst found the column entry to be 12.0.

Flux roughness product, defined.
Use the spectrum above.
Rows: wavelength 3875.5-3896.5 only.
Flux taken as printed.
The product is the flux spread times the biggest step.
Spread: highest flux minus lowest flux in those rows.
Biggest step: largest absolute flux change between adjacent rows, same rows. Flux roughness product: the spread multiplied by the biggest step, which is 11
